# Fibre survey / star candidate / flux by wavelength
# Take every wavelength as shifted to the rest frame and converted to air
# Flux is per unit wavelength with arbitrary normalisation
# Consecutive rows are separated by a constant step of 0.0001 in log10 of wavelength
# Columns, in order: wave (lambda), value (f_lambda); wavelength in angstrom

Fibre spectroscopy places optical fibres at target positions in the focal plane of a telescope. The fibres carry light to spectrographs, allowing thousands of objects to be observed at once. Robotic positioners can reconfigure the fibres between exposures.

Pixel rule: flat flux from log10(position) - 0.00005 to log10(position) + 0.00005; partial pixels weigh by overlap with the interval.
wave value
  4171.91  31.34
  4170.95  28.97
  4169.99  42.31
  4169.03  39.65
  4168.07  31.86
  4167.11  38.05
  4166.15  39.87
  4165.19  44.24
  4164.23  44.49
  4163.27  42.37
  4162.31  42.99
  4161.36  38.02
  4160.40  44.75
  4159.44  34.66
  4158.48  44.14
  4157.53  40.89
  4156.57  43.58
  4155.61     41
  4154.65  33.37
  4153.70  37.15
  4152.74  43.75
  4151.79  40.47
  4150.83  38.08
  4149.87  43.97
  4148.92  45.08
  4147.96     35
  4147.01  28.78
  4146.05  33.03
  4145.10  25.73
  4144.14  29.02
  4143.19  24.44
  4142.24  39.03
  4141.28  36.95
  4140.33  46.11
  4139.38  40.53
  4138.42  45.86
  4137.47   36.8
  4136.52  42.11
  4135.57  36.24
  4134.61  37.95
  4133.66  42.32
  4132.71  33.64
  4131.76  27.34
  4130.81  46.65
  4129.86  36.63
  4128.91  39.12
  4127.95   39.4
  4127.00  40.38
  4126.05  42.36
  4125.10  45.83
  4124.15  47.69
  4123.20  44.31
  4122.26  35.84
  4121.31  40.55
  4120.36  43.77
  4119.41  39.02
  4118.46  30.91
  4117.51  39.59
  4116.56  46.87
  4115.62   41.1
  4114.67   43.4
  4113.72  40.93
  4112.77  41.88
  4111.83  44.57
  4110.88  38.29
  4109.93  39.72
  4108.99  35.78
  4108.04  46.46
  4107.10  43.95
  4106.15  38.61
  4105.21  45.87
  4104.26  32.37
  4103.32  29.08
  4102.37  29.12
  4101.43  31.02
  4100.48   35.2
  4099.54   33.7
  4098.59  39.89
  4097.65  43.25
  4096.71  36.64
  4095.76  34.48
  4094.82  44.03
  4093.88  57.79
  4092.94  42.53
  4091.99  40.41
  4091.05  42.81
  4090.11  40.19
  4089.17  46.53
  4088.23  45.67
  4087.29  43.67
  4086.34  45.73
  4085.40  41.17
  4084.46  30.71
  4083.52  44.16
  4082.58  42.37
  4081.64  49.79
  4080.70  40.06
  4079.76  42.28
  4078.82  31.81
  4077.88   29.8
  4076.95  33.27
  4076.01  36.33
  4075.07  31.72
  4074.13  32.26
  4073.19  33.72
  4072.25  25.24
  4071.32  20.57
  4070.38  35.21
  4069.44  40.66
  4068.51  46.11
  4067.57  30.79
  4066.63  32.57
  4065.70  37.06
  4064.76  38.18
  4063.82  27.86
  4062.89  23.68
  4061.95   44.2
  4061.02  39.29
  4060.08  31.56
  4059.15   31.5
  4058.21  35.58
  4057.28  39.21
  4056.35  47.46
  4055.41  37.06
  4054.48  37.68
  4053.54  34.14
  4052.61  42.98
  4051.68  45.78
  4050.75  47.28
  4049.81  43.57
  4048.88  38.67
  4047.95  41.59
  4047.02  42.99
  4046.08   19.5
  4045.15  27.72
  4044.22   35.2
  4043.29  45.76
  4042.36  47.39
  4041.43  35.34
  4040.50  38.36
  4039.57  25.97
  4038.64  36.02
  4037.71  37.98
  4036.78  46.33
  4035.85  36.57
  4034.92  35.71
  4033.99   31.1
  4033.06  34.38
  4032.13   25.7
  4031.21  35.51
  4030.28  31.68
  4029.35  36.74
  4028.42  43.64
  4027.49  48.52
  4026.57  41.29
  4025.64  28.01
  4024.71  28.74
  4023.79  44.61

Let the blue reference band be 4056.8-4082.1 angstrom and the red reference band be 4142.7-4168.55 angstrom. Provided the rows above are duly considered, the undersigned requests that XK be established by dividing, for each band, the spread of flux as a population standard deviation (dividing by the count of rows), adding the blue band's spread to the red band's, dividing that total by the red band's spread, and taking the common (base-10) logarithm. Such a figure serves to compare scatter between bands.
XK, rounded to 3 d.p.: 0.321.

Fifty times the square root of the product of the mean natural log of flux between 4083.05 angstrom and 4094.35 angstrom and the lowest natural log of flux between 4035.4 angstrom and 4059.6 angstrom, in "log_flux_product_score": 167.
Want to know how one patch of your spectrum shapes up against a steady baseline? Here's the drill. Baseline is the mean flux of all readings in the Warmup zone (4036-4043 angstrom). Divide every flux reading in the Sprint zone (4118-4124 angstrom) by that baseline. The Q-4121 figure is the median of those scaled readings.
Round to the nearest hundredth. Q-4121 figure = 1.04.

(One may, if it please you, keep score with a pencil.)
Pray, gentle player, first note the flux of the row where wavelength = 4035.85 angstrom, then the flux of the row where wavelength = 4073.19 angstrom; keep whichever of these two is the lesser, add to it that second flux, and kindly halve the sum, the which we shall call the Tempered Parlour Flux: 34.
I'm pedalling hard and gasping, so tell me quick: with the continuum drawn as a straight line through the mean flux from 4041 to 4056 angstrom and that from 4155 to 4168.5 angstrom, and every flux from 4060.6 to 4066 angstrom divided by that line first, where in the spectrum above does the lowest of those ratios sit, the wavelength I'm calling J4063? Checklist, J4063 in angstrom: 4062.89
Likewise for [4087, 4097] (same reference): 4095.76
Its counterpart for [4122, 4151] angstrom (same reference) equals 4143.19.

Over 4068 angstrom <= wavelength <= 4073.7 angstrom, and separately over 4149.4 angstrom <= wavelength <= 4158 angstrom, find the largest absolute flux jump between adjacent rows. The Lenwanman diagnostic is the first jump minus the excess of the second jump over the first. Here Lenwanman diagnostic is 22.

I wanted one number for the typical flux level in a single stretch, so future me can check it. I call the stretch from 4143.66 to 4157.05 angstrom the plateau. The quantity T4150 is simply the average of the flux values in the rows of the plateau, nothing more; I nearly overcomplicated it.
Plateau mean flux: 37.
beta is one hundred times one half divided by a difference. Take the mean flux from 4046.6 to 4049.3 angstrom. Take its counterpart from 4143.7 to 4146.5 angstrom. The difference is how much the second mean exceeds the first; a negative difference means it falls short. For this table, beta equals -4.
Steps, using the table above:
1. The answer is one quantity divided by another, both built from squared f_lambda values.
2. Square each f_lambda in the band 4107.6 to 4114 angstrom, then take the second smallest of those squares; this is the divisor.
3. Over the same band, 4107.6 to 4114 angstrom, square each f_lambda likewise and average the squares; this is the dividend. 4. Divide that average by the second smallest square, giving 1.16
